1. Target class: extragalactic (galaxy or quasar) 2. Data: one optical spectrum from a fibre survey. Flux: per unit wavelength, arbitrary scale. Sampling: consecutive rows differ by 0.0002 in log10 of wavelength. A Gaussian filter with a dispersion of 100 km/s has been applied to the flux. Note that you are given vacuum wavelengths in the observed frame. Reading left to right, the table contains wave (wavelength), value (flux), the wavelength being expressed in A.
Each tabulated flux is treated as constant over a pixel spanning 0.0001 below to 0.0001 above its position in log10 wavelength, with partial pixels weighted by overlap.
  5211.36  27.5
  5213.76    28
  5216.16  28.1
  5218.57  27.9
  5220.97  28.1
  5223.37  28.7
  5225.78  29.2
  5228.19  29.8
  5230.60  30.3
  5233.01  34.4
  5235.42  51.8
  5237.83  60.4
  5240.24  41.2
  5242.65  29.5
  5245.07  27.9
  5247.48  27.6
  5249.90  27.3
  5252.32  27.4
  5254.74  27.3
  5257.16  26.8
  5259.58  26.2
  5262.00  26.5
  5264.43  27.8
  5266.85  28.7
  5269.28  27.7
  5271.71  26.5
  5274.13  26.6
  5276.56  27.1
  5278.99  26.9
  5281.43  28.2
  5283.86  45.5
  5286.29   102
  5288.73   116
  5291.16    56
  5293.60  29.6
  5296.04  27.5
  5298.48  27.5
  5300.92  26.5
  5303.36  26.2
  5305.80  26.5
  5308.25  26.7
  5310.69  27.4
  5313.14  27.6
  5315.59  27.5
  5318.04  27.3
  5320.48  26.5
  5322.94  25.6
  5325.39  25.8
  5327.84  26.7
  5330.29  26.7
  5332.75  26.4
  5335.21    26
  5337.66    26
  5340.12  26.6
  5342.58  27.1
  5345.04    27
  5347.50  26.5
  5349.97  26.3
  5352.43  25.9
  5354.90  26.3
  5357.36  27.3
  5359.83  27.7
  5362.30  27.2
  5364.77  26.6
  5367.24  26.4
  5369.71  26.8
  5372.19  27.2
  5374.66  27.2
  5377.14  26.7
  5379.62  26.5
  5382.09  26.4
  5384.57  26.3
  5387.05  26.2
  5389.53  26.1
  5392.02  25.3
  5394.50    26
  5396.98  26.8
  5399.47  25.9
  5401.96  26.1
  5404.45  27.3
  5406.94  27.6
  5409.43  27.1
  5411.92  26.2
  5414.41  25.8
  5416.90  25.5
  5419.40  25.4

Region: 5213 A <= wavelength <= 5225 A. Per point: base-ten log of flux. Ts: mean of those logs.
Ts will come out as 1.45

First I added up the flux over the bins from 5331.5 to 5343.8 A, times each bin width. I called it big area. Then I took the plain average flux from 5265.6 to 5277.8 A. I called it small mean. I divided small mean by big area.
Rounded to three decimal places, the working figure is 0.084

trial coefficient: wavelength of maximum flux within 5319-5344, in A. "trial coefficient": 5342.58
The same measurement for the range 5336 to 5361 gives 5359.83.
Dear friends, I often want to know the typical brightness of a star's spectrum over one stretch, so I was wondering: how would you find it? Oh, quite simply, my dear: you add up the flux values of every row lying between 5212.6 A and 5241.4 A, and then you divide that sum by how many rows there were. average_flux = 34.8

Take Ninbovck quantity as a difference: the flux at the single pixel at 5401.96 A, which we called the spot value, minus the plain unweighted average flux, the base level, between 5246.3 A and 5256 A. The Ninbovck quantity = -1.3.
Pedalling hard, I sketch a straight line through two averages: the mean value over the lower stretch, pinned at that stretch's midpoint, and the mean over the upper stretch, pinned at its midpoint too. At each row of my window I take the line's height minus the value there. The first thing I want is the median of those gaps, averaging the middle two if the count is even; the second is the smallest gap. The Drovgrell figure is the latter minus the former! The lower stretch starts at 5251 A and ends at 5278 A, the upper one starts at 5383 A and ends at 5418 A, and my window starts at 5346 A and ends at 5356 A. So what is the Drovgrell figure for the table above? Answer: -0.17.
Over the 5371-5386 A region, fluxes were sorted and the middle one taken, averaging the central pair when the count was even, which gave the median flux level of 26.6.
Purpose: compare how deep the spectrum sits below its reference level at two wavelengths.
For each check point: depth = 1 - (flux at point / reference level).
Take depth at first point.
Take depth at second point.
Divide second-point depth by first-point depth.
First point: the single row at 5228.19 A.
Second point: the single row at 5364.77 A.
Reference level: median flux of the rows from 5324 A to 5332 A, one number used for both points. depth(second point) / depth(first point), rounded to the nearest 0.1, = 0.0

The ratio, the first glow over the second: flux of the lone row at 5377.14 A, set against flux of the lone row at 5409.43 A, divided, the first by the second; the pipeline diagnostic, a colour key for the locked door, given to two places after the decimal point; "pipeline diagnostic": 0.99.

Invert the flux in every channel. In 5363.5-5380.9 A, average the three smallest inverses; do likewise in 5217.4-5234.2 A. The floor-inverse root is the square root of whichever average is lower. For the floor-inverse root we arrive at 0.179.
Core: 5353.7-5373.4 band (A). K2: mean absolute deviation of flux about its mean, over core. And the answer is 0.4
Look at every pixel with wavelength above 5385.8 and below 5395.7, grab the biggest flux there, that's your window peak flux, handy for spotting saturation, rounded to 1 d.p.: 26.2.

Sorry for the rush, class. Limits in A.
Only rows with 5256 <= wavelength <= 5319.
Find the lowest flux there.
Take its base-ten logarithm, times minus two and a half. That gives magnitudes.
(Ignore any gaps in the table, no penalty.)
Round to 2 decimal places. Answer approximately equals -3.55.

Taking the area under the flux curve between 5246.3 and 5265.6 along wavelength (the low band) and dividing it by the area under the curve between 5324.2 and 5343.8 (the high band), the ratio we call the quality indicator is 1.0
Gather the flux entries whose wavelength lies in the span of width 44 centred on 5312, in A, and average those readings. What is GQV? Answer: 29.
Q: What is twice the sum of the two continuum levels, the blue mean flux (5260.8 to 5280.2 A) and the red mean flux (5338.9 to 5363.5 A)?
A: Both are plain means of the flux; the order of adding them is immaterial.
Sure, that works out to 108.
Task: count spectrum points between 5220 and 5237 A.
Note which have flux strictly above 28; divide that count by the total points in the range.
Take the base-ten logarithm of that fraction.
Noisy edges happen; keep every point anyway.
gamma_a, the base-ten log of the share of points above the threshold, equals 0.00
